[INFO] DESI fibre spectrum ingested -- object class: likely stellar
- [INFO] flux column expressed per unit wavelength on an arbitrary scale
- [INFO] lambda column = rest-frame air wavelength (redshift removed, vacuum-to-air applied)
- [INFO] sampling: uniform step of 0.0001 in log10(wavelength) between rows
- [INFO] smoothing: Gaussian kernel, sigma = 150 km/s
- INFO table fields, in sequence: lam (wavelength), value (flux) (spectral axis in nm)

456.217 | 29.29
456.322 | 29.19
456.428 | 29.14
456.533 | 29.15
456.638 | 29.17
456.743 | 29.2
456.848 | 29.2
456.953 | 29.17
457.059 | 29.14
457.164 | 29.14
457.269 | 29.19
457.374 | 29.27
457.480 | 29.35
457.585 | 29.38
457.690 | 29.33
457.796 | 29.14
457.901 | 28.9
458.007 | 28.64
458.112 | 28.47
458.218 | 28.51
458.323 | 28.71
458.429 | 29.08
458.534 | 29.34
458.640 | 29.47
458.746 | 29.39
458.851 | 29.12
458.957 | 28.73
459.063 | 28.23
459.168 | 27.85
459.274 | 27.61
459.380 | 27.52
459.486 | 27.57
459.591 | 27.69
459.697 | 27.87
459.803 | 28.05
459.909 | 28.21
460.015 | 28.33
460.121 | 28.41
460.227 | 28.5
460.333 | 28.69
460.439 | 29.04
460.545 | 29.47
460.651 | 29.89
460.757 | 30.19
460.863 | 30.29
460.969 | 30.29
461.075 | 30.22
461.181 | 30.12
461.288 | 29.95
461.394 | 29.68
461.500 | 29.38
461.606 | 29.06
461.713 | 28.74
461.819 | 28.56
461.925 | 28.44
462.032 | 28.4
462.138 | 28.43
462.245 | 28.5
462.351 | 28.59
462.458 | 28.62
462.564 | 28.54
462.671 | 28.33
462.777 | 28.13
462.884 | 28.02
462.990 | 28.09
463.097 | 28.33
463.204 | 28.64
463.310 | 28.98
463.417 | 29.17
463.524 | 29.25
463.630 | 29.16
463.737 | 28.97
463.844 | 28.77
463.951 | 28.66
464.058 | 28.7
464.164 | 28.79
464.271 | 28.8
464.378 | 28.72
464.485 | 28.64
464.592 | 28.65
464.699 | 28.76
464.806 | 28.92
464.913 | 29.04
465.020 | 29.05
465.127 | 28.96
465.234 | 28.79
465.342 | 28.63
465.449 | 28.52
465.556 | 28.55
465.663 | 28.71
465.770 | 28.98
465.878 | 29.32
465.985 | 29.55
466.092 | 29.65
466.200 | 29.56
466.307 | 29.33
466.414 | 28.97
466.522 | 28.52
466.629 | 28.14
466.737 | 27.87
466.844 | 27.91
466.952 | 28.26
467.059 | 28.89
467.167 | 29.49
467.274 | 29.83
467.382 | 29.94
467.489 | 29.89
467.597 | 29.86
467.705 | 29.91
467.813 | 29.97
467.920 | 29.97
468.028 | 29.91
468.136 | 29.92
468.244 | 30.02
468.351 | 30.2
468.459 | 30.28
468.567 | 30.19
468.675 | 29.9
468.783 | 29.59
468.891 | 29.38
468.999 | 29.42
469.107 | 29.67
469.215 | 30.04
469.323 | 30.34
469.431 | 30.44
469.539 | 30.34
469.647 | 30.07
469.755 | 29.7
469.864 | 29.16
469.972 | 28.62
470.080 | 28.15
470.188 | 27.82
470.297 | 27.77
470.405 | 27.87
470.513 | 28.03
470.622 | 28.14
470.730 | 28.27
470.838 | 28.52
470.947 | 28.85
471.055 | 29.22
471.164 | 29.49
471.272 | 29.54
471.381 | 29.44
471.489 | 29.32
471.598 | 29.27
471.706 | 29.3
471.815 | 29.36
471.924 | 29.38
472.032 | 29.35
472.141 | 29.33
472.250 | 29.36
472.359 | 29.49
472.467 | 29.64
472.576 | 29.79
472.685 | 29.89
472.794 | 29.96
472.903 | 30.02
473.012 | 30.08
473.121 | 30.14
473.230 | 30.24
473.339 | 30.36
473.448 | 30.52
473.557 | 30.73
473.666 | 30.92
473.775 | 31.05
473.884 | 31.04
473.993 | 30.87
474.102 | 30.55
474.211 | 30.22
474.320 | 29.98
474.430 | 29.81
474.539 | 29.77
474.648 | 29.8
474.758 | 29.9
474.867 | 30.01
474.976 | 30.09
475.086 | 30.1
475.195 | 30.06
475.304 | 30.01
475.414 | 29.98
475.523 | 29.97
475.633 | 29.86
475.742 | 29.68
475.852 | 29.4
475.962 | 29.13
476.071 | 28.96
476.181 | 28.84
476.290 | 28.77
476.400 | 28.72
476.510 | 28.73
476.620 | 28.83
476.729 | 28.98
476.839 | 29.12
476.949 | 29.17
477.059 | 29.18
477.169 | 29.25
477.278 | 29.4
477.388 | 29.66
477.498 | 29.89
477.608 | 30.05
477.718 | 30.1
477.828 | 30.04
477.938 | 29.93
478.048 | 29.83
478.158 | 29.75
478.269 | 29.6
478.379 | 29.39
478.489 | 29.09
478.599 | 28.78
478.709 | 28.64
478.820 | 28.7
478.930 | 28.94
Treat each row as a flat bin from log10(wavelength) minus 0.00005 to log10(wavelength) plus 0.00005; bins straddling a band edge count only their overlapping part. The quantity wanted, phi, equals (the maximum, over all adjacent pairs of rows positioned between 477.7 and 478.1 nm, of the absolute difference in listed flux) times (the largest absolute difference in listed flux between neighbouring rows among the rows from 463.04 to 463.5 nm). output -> 0.037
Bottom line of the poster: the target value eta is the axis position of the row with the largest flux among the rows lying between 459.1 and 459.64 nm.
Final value 459.168 nm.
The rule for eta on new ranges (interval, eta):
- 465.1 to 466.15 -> 466.092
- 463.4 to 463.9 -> 463.524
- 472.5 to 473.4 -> 473.339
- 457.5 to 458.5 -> 457.585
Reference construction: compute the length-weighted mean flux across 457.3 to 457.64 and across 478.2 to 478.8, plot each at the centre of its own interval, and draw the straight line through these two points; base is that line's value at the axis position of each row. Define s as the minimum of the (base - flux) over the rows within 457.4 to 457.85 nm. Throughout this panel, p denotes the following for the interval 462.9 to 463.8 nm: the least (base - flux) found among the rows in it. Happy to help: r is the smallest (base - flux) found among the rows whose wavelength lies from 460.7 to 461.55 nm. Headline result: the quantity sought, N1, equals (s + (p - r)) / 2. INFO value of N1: 0.49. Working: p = 0.02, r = -1.0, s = -0.03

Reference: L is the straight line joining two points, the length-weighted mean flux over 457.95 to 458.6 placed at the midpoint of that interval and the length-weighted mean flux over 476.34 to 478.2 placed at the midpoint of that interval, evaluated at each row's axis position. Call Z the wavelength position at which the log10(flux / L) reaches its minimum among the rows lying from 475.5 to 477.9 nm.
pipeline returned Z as 476.400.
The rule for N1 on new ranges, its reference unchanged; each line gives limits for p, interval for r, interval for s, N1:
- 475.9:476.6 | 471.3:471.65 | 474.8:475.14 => -0.38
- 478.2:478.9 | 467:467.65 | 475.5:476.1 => -0.35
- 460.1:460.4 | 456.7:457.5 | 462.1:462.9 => 0.64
